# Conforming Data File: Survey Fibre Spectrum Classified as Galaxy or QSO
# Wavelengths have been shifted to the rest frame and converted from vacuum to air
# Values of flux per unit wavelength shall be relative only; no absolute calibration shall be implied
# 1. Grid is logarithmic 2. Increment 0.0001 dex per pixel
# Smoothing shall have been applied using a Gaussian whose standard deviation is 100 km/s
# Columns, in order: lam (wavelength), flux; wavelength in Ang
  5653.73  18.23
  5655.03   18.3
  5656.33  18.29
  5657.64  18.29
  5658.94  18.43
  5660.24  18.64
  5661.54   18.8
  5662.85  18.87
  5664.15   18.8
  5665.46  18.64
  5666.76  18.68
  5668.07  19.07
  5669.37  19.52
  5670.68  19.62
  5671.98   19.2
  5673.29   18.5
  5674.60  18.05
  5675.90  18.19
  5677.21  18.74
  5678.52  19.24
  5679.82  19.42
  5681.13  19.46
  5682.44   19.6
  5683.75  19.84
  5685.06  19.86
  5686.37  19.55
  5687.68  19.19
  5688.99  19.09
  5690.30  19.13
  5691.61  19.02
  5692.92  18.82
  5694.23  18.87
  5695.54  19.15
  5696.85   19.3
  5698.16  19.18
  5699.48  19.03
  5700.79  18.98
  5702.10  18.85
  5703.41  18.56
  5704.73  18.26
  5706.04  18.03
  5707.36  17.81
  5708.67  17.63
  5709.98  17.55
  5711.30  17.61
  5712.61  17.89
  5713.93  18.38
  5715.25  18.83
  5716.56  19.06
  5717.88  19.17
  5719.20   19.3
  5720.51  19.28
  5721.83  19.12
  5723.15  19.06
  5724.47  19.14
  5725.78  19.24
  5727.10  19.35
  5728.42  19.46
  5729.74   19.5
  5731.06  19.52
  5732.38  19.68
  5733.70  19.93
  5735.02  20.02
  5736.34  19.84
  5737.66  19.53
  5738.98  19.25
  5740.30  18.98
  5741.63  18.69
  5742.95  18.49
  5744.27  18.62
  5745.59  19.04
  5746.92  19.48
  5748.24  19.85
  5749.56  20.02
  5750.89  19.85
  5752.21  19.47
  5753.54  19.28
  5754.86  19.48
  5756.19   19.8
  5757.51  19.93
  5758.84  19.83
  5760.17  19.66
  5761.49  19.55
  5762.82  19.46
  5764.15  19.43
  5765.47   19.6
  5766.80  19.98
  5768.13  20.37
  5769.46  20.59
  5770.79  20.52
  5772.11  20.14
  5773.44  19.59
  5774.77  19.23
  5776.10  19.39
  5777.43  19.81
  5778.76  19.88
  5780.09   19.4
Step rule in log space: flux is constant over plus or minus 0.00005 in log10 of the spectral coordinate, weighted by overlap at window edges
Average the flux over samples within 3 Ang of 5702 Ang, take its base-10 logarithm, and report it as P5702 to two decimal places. 1.27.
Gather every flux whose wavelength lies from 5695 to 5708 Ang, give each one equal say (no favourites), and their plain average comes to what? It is 18.7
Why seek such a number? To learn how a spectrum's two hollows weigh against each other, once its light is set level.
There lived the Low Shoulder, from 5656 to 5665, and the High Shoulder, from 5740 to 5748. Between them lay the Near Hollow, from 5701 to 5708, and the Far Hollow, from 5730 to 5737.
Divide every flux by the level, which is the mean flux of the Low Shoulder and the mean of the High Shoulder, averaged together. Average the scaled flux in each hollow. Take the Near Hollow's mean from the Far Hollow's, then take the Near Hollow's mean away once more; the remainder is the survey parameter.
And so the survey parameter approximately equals -0.90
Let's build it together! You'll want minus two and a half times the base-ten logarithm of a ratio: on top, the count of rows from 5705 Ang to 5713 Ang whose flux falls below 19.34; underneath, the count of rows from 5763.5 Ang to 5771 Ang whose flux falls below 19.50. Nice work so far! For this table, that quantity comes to -1.9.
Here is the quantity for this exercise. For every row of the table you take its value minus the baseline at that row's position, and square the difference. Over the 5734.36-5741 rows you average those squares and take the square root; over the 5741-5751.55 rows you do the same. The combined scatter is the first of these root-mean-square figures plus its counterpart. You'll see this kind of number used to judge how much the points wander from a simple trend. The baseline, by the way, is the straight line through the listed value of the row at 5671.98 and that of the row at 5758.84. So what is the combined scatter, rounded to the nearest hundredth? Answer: 1.16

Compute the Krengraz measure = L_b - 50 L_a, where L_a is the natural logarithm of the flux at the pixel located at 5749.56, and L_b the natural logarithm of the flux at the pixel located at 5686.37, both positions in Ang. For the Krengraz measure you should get -147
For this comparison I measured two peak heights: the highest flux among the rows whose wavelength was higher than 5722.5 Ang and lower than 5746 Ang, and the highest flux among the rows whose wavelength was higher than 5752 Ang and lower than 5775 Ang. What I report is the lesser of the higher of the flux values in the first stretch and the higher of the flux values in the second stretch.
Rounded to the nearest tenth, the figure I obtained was 20.0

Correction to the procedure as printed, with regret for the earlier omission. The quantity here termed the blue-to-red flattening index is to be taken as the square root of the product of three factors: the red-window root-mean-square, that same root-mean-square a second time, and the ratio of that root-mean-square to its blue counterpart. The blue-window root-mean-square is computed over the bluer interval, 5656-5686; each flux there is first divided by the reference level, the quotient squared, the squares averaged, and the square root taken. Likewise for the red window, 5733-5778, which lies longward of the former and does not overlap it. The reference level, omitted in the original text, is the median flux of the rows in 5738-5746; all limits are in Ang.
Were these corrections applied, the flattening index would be 1.06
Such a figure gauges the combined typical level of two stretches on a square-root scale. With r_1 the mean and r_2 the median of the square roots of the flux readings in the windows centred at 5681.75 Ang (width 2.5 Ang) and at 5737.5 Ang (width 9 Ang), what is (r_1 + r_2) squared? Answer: 78.1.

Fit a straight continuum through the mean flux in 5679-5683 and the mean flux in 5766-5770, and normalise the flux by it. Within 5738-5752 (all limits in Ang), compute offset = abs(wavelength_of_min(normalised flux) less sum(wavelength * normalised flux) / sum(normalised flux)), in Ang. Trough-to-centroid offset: 2.1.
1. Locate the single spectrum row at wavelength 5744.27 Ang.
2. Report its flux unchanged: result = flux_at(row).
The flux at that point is 18.62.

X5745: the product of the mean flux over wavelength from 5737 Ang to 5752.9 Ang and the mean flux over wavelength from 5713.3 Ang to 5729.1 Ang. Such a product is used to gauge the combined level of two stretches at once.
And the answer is 368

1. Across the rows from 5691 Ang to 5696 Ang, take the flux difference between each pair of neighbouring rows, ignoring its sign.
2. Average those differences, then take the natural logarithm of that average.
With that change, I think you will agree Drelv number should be -1.7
